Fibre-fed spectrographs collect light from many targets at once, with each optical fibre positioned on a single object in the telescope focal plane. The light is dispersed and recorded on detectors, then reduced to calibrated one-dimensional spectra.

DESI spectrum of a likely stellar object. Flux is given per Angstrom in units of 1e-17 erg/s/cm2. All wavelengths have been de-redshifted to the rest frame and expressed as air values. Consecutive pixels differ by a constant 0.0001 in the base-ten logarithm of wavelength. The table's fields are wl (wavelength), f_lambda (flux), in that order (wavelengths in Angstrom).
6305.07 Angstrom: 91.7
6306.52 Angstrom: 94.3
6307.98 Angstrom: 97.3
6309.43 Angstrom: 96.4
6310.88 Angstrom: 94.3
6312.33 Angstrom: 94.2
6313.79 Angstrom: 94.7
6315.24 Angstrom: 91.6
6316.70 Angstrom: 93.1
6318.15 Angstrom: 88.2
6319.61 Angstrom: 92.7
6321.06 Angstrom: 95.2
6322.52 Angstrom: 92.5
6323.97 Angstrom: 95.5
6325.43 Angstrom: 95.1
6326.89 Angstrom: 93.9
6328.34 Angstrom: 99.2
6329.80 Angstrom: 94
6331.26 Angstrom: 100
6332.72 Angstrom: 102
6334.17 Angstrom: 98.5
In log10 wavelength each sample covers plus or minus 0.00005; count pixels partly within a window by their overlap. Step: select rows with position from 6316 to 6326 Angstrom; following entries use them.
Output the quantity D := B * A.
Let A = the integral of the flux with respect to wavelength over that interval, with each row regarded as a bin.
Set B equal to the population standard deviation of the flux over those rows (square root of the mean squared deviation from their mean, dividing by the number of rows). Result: 2190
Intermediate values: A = 932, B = 2.3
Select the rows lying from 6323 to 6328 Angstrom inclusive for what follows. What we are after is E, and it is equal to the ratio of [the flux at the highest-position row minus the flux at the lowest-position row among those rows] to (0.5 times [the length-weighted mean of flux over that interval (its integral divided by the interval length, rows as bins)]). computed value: -0.034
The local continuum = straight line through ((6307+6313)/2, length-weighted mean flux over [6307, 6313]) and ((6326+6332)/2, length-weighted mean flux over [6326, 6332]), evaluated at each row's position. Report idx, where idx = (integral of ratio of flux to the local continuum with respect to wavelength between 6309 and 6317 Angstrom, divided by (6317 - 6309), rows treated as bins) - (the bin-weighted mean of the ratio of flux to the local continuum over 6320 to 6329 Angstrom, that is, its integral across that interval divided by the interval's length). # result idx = -0.005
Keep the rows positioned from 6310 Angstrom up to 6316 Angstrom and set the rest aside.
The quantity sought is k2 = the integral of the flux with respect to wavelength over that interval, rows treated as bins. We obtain 562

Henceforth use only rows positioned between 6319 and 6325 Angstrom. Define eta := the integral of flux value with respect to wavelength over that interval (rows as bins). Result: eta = 565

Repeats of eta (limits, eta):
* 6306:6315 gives 855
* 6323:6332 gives 866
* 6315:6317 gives 184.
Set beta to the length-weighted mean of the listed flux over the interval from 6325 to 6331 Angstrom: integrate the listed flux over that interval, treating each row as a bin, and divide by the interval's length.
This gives 95.9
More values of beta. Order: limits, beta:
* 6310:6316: 93.7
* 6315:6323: 92.2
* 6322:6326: 94.5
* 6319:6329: 94.9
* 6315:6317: 92.1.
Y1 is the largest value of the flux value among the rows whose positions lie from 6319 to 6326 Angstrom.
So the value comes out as 95.5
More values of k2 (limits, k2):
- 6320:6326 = 567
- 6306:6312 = 573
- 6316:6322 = 554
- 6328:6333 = 492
